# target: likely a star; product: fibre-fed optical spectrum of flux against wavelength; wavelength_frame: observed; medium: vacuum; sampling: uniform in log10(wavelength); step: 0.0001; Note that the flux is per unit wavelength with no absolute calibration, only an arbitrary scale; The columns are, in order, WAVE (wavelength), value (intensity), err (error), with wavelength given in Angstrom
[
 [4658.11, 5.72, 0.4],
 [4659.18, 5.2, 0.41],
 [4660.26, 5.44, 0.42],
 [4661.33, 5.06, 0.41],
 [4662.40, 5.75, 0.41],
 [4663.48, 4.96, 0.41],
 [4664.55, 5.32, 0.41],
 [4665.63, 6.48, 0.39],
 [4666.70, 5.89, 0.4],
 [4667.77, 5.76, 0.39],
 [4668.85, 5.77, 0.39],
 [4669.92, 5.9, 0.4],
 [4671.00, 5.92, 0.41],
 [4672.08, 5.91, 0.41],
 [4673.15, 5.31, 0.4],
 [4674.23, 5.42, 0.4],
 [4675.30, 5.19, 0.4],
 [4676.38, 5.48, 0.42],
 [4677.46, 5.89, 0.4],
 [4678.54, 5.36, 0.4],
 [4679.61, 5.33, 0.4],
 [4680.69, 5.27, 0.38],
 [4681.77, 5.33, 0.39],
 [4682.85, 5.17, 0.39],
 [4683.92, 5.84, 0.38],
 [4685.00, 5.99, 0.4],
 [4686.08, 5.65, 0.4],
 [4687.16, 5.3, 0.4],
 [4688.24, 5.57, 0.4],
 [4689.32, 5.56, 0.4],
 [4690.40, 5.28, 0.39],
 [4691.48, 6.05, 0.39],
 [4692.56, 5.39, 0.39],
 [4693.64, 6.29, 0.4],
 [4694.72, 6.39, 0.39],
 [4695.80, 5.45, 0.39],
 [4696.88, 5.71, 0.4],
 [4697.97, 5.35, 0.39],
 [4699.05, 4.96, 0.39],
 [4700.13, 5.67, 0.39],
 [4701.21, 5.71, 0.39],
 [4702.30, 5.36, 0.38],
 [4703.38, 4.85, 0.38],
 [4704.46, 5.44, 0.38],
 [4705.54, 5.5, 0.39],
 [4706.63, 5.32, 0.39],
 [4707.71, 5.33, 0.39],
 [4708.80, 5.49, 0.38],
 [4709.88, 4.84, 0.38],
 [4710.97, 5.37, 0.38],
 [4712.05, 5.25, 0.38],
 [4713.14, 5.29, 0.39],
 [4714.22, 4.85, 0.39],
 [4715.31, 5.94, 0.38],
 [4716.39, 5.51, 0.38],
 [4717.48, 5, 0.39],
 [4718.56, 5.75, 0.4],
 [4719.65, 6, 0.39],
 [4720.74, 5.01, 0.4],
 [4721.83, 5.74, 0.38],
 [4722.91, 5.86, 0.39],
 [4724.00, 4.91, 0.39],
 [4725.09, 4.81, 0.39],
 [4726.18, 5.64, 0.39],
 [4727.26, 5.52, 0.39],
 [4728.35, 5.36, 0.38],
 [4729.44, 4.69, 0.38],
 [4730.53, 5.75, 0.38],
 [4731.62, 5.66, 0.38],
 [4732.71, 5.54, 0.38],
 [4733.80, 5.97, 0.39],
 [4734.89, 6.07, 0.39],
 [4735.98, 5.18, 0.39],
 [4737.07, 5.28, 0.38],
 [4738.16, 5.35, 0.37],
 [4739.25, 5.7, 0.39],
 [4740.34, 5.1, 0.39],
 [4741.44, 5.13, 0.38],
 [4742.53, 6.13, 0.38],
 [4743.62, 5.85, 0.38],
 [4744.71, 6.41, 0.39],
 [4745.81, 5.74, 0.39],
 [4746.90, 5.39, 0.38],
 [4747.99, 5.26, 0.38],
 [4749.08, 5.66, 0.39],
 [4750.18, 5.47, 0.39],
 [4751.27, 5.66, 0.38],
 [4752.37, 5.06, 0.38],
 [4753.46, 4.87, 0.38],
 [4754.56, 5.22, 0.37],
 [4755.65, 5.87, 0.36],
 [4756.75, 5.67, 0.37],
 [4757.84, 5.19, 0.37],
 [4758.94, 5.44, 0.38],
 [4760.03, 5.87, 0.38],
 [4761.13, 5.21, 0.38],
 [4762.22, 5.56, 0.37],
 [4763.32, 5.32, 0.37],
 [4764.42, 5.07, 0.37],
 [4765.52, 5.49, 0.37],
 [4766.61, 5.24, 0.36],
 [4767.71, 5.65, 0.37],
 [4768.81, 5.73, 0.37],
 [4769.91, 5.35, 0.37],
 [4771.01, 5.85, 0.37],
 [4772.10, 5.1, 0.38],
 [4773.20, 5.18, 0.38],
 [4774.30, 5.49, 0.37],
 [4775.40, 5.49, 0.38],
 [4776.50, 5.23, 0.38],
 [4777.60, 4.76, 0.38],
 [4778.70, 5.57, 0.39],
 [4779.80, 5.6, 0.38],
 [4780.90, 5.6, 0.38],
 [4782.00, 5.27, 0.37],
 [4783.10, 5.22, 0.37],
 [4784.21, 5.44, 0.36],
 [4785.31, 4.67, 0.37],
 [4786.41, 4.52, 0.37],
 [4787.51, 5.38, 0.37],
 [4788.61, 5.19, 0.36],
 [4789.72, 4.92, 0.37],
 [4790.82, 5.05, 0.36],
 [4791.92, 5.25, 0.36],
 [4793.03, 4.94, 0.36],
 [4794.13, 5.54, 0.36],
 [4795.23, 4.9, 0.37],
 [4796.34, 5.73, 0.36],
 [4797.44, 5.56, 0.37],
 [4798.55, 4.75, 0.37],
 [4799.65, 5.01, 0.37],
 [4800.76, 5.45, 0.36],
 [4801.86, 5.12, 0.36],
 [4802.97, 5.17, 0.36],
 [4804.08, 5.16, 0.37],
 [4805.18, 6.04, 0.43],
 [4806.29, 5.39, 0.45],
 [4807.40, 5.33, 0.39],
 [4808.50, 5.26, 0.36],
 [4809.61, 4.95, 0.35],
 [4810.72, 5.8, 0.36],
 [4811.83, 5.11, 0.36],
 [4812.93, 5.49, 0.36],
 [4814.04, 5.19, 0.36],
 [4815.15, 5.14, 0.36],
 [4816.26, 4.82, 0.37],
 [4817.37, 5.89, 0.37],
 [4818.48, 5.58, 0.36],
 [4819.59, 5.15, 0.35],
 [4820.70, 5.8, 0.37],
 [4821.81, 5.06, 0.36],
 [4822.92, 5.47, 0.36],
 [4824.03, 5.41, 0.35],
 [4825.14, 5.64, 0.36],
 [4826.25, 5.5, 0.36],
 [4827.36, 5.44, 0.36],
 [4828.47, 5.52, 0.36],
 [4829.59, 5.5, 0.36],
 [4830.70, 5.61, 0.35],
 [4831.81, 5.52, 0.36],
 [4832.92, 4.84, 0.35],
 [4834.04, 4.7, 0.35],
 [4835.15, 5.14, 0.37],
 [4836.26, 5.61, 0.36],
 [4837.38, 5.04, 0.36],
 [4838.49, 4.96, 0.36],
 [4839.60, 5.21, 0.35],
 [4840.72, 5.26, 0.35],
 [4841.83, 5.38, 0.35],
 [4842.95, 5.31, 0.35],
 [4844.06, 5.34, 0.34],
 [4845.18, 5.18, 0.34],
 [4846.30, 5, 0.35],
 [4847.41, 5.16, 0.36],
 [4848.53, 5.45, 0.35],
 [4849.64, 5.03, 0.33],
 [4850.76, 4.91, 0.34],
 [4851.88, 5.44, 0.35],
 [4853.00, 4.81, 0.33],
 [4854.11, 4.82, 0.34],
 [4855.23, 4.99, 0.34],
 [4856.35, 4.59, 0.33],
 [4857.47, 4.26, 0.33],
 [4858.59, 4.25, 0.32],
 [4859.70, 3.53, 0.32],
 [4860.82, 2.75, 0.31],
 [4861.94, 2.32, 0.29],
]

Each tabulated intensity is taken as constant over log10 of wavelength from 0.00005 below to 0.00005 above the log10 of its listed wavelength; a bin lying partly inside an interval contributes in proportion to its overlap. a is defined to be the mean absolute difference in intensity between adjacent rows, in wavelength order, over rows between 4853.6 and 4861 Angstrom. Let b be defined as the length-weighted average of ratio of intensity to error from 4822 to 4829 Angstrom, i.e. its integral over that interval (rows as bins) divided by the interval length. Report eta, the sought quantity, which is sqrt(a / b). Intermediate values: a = 0.40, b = 15.3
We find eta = 0.162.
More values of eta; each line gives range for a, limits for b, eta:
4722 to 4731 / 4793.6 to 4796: 0.196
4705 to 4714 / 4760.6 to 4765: 0.130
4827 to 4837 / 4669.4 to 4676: 0.135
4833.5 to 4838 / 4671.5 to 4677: 0.191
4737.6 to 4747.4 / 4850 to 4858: 0.183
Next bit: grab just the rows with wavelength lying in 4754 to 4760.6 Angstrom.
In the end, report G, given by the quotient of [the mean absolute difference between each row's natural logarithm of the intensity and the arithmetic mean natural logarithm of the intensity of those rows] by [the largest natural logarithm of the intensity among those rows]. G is 0.0265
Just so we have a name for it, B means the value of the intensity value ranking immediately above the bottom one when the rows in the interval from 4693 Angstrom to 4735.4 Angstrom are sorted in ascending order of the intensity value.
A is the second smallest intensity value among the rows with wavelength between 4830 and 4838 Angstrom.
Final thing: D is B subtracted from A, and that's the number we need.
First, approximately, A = 4.84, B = 4.81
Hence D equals 0.03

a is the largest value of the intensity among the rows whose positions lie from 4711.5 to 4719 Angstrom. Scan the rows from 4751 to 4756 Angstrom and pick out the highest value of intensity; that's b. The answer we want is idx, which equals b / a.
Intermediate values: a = 5.94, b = 5.87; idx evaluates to 0.99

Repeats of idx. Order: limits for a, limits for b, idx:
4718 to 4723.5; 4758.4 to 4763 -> 0.98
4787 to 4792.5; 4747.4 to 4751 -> 1.05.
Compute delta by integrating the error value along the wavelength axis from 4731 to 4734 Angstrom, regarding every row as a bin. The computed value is 1.15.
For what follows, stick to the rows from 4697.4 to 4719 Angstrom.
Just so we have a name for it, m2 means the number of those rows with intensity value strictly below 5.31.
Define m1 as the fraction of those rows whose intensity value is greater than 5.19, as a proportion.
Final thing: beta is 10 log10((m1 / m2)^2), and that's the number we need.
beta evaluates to -19.4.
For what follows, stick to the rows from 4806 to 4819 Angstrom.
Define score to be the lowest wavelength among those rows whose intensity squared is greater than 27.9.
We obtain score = 4806.29 Angstrom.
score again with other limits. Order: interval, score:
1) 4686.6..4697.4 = 4687.16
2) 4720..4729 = 4721.83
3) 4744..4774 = 4744.71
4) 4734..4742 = 4734.89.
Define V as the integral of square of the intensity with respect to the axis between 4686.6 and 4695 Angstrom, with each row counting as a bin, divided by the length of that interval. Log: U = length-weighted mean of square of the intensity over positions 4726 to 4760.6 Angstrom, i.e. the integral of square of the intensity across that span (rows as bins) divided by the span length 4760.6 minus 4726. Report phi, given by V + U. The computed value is 63.4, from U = 30.6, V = 32.8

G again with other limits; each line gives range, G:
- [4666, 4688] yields 0.0268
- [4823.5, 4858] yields 0.0311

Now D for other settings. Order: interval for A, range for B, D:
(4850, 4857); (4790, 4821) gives -0.01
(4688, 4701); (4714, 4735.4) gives 0.47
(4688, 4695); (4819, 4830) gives 0.24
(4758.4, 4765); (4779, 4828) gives 0.54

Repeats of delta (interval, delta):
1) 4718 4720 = 0.79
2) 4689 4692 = 1.18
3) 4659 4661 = 0.83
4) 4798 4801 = 1.10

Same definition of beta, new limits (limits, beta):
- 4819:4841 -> -22.8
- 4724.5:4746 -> -18.1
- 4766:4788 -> -21.6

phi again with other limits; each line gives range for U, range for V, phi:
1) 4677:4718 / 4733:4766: 60.5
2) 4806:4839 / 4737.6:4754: 59.1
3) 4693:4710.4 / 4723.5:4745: 60.6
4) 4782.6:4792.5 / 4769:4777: 55.0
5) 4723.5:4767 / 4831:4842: 56.8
